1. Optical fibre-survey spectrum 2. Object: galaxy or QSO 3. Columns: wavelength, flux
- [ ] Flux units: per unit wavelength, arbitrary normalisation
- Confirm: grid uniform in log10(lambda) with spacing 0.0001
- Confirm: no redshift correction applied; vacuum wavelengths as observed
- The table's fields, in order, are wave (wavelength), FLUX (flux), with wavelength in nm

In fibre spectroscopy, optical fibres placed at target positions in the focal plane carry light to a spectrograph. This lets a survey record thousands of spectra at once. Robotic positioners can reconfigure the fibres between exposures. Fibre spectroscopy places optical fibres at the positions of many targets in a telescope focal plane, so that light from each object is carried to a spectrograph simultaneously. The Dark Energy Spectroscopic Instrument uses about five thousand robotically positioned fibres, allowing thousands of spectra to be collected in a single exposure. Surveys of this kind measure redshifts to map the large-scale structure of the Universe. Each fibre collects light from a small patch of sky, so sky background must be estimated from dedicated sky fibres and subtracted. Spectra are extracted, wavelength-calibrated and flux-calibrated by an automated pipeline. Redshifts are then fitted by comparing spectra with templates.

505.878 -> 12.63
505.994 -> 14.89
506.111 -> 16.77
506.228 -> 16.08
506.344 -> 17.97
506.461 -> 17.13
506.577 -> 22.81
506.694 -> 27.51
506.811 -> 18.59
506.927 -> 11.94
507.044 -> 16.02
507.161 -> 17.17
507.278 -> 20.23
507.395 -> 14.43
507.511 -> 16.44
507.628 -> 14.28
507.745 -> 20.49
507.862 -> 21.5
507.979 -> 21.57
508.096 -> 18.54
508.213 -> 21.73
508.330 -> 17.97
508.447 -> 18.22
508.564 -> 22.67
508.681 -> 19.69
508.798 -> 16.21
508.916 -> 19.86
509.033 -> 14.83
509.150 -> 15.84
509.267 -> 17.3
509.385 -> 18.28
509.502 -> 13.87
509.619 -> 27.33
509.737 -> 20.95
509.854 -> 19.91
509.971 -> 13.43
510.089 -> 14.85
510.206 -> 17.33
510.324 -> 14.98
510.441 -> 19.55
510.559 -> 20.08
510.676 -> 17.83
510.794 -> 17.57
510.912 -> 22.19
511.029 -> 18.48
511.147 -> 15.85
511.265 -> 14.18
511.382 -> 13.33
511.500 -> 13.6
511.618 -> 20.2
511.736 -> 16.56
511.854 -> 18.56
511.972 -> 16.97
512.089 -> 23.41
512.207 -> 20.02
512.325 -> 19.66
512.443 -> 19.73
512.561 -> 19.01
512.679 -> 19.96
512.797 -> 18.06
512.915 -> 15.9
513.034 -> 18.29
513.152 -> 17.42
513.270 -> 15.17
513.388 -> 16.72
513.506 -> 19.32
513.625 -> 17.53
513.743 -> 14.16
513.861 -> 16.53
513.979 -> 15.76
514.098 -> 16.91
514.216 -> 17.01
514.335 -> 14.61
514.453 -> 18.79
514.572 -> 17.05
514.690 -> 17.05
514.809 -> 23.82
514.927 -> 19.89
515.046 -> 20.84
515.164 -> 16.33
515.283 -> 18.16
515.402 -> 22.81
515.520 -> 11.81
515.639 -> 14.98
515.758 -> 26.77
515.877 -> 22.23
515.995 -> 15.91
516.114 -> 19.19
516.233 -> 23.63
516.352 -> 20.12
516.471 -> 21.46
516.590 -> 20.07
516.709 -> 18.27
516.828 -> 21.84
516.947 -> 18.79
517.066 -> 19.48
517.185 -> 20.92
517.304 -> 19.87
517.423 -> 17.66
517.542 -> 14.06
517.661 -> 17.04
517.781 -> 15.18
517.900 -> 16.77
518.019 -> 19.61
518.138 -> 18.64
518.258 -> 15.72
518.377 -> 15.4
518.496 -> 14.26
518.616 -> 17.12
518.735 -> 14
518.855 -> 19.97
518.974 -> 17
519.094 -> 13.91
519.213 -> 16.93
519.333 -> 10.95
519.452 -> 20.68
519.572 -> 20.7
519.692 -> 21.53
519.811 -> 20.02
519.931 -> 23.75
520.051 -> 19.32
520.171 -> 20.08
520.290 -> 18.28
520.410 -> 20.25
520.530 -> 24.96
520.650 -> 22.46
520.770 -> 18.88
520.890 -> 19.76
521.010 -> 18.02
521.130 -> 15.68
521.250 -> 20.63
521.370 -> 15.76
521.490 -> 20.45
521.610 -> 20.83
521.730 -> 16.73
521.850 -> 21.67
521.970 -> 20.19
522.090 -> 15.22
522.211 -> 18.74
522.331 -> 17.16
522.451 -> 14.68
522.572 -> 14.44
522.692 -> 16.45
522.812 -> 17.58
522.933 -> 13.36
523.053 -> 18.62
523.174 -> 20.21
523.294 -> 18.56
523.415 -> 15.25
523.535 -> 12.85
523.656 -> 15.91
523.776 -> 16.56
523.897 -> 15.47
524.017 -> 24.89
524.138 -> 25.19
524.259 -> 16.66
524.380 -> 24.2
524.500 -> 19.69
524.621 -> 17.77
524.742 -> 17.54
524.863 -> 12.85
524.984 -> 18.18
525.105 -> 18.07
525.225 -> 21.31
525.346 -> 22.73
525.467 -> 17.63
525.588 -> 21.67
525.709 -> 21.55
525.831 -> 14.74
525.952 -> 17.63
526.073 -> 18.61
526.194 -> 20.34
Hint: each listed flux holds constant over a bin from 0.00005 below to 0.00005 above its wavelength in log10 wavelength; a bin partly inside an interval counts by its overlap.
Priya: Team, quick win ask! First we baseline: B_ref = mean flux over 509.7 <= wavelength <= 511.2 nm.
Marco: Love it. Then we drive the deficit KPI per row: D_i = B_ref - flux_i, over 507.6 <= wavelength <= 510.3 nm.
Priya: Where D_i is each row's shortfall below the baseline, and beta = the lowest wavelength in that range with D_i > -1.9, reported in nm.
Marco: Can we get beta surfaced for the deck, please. 507.628 nm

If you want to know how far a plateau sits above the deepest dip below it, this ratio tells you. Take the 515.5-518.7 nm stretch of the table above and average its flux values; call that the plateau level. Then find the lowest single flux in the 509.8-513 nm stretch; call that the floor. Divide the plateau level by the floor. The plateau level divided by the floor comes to 1.38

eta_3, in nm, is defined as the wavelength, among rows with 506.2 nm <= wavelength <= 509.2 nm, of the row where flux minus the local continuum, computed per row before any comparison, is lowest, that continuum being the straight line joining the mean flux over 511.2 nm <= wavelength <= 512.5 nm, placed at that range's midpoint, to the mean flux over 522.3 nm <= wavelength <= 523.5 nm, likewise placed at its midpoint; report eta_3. 506.927 nm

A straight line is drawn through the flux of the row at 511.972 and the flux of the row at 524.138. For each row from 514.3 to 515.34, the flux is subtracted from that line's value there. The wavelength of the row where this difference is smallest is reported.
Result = 514.809 nm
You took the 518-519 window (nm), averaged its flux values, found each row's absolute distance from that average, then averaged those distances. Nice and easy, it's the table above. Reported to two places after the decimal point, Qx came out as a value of 1.79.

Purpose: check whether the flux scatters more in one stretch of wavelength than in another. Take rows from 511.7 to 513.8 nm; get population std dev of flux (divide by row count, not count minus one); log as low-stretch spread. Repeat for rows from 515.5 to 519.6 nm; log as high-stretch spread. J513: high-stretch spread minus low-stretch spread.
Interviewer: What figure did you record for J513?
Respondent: 1.2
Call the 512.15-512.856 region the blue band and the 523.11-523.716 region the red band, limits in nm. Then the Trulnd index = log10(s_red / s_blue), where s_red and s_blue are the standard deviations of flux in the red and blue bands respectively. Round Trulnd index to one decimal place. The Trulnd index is 0.6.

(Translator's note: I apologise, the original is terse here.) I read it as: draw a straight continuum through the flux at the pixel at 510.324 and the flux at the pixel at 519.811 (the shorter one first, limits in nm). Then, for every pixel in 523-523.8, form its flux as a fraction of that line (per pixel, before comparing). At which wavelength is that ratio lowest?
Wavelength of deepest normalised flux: 523.535 nm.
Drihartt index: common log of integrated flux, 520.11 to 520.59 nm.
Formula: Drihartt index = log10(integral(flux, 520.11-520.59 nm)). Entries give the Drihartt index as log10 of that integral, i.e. 1.00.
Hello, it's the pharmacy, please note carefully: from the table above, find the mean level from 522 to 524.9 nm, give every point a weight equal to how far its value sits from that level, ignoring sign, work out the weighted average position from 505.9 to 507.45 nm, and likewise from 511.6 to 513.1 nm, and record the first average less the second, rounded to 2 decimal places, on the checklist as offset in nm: -5.51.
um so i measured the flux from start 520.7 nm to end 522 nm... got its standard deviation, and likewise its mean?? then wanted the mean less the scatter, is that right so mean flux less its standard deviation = 16.9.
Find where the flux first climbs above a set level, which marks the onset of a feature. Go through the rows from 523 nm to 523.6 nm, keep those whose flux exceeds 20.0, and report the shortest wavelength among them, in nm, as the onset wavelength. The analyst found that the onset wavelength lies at 523.174 nm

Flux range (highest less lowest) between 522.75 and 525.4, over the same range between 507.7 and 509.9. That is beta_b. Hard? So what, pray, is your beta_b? 0.92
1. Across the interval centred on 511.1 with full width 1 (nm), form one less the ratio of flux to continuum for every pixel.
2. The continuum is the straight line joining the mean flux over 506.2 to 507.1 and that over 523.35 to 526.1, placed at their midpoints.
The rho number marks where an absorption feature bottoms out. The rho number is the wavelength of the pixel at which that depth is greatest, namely 511.382 nm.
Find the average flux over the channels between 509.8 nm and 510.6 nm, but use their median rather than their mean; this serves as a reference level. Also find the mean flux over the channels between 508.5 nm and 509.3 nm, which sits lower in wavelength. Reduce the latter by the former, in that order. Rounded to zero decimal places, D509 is 1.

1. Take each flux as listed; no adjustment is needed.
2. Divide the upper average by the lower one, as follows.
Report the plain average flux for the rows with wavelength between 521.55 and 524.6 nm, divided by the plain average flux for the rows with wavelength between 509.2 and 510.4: 1.01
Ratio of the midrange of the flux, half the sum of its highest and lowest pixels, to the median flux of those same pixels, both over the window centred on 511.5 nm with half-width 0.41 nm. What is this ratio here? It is 1.06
